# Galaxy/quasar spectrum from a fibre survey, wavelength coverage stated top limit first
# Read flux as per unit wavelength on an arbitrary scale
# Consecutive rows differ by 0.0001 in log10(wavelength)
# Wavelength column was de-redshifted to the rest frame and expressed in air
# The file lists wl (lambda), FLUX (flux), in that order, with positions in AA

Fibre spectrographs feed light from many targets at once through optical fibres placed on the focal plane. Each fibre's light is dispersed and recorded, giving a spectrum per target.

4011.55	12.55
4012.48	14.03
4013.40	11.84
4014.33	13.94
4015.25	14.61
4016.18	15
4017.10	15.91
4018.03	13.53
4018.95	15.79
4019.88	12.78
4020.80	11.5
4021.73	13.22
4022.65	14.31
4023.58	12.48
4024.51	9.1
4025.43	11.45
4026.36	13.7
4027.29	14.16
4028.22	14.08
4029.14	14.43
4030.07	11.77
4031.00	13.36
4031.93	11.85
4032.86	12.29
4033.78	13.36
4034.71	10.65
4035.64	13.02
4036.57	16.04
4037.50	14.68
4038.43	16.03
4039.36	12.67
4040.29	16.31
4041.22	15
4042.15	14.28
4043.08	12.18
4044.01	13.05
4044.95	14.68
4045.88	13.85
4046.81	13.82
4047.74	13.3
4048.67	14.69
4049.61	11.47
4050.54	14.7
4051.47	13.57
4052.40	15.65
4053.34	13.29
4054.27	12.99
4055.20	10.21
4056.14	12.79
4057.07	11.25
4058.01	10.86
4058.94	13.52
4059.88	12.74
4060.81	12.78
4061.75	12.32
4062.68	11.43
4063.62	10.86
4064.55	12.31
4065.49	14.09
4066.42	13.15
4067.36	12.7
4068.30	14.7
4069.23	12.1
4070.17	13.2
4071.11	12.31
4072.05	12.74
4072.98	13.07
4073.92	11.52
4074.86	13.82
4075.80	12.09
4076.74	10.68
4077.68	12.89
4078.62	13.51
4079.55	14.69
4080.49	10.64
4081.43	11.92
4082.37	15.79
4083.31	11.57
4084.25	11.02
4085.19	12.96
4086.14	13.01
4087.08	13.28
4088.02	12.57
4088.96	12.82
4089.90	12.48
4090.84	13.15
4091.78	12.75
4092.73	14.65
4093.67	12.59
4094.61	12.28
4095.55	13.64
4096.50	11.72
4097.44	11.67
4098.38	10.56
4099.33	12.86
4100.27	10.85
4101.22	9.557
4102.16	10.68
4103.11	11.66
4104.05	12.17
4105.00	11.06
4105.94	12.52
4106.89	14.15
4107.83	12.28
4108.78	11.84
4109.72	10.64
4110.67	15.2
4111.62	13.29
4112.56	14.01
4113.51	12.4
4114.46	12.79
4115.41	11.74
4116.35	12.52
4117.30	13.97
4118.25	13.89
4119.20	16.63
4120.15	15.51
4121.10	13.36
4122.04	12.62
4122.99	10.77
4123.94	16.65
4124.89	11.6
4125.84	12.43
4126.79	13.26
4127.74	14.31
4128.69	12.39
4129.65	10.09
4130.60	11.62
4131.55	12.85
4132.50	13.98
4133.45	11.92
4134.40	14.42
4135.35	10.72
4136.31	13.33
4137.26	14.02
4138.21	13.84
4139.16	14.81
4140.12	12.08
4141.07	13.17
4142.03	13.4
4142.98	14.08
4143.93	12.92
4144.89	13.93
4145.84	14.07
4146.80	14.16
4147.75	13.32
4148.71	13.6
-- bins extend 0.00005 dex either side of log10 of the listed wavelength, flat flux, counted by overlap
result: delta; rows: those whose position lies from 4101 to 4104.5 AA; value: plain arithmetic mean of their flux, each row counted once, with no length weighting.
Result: 11.0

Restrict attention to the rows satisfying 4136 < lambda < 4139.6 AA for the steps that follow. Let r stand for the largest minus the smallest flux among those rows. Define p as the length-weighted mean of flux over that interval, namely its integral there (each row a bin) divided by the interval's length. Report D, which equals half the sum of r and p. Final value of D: 7.77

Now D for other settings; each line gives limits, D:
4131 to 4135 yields 7.85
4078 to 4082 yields 8.42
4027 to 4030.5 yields 8.14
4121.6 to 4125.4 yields 9.39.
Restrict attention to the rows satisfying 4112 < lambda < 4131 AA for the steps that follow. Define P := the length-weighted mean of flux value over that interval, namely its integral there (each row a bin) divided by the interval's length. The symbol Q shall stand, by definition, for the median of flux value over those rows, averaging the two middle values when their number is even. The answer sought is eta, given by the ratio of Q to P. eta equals 0.97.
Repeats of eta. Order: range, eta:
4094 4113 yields 0.99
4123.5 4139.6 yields 1.02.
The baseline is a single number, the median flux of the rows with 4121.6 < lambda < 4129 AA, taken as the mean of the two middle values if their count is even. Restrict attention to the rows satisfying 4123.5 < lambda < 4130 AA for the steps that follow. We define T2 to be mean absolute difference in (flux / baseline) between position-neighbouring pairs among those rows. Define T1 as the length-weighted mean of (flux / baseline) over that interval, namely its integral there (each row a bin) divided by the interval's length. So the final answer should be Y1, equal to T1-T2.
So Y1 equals 0.88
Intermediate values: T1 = 1.04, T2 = 0.159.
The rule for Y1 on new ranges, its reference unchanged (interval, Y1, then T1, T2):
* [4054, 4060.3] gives 0.82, 0.96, 0.143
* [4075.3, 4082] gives 0.85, 0.99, 0.143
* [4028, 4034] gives 0.94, 1.04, 0.101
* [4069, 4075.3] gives 0.93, 1.01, 0.088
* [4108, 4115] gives 0.89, 1.02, 0.138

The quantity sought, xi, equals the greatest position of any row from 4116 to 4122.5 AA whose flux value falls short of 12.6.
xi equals 4116.35 AA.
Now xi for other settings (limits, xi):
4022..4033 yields 4032.86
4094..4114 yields 4113.51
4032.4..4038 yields 4034.71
